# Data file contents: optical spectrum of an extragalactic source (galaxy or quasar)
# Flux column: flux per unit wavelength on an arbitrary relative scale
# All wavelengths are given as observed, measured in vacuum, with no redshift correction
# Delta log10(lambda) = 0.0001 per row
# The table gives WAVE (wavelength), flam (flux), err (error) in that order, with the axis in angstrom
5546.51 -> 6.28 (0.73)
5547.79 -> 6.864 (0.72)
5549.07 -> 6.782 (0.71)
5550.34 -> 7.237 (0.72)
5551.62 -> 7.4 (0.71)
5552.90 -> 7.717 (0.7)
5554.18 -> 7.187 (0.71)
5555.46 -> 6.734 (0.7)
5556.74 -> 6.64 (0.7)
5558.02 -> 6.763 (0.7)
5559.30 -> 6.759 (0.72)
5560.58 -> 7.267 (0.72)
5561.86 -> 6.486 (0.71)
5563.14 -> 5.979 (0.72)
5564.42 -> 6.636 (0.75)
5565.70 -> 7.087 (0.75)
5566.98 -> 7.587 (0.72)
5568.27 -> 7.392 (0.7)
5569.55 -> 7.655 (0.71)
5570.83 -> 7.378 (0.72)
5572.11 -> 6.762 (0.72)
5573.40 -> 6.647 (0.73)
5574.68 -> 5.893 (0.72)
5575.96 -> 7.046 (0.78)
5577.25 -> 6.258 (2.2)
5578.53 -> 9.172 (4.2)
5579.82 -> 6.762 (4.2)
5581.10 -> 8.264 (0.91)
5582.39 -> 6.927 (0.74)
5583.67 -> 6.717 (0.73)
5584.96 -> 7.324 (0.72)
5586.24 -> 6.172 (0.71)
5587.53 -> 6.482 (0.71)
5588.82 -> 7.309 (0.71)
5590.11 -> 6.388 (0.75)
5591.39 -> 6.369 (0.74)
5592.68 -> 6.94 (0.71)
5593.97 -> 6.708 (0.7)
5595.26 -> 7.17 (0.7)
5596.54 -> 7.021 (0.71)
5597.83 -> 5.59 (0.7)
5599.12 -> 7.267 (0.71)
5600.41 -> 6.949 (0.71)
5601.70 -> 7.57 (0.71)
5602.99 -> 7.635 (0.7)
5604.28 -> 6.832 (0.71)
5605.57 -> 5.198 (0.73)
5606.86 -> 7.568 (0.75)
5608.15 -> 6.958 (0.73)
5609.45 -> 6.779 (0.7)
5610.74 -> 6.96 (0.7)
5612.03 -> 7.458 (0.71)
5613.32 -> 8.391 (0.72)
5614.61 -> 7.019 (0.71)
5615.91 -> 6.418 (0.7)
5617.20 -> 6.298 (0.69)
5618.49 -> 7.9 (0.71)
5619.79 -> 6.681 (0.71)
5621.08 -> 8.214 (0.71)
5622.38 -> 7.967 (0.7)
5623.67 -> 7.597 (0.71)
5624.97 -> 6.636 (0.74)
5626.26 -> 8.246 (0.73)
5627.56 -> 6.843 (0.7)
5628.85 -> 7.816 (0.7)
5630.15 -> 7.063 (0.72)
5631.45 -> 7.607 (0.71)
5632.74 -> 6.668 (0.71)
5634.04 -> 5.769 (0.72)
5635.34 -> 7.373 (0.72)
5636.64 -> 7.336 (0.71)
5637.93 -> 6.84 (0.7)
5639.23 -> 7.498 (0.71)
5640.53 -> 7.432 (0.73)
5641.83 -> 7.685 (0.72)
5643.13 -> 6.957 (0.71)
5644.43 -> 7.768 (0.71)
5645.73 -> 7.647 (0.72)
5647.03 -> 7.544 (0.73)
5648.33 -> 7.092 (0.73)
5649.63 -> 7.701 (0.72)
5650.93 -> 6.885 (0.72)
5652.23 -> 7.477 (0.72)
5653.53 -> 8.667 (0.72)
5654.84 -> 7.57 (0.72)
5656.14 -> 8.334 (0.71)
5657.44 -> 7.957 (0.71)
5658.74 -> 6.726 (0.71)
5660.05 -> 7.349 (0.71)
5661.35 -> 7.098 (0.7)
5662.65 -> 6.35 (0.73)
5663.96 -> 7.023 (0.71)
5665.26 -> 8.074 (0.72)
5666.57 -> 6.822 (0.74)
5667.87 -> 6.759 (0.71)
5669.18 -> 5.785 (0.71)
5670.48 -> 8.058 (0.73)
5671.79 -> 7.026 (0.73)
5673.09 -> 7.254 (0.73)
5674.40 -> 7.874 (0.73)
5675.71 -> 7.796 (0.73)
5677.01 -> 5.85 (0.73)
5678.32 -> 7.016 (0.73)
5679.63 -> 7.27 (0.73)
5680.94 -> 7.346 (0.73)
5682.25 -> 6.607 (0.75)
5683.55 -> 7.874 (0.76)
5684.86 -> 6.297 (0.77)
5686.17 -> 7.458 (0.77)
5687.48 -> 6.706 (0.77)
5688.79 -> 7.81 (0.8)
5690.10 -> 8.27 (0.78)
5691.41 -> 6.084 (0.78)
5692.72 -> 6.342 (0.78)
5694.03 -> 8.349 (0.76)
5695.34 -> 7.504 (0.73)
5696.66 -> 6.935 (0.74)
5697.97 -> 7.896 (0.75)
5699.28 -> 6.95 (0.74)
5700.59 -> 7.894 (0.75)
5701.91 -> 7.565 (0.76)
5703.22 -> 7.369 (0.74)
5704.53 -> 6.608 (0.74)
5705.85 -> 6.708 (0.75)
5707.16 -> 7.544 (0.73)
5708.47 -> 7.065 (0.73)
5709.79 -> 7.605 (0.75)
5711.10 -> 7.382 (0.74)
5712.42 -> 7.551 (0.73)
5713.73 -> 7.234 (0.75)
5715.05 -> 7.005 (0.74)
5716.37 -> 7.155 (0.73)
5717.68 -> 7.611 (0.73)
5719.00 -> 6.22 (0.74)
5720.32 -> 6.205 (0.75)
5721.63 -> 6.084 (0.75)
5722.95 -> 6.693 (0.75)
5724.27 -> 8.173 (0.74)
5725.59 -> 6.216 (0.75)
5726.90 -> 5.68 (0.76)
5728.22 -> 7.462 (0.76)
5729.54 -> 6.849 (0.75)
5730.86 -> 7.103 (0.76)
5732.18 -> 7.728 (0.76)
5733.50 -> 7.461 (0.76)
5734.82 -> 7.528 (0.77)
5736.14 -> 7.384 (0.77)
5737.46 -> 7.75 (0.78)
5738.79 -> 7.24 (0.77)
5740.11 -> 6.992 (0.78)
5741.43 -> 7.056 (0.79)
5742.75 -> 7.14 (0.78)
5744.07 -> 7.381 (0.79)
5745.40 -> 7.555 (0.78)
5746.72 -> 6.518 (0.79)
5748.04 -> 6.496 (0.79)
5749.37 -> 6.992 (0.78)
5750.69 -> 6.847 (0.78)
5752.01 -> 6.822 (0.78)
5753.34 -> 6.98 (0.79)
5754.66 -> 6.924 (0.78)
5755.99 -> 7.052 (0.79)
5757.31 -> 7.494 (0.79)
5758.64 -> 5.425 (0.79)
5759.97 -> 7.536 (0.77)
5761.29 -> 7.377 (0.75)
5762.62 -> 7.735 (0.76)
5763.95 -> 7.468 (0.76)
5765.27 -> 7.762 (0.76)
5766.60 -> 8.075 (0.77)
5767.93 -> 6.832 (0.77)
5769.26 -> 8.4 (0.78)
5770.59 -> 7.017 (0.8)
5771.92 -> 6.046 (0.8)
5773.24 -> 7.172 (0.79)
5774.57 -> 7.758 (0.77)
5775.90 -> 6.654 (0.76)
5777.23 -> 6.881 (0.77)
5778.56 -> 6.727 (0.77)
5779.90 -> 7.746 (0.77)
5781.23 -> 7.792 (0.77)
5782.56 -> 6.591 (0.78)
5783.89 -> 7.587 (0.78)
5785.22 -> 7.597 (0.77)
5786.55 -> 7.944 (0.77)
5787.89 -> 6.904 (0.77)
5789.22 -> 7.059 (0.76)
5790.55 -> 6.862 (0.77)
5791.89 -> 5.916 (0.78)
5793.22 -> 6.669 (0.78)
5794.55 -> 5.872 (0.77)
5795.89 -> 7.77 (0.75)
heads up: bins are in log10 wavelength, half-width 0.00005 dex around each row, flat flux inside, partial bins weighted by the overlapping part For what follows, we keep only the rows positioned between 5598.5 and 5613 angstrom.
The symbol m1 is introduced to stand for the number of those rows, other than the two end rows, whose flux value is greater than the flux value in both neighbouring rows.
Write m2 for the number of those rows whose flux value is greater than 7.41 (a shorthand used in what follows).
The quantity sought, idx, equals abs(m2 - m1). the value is 2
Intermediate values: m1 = 2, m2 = 4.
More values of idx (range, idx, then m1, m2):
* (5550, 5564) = 2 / 3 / 1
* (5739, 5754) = 1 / 2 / 1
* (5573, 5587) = 2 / 4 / 2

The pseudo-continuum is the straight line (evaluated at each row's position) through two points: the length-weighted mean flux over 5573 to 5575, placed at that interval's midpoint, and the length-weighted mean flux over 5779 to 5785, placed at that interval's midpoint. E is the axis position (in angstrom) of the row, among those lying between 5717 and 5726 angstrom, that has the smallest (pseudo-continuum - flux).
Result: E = 5724.27 angstrom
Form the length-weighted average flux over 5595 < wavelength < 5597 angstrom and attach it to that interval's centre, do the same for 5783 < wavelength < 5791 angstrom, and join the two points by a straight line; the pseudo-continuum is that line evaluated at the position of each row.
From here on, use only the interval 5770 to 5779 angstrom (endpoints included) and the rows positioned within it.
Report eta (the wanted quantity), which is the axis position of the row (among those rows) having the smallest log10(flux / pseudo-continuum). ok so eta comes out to 5771.92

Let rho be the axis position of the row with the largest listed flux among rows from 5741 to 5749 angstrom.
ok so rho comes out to 5745.40 angstrom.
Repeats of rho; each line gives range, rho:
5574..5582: 5578.53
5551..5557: 5552.90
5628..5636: 5628.85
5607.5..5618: 5613.32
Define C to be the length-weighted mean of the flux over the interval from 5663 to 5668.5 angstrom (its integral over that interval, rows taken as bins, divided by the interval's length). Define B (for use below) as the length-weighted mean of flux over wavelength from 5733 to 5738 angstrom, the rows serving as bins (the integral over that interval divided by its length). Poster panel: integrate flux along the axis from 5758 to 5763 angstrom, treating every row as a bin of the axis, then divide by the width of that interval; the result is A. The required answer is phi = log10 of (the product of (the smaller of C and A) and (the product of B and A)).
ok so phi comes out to 2.57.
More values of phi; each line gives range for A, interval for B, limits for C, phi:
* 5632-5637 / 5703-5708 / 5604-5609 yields 2.50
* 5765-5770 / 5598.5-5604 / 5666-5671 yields 2.59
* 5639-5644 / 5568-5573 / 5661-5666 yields 2.58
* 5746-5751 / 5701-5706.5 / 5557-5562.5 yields 2.51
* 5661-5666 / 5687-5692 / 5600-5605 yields 2.57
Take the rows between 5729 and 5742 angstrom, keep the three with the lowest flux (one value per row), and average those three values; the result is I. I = 7.0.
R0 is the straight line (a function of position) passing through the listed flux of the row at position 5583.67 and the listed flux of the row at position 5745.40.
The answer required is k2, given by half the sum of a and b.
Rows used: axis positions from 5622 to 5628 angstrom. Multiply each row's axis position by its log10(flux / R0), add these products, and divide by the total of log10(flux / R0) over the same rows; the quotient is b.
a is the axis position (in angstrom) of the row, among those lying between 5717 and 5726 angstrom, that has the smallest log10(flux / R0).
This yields 5672.9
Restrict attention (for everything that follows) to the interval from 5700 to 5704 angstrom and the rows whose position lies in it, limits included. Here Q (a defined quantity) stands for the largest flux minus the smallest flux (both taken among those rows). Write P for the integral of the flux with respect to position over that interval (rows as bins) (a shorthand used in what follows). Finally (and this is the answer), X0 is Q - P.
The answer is -30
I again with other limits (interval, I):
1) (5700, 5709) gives 6.8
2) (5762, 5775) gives 6.6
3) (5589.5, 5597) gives 6.5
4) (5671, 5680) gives 6.6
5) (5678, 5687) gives 6.6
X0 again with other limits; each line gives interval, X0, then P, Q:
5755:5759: -25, 27.1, 2.1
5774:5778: -27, 28.3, 1.1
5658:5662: -28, 28.3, 0.6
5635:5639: -28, 28.8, 0.5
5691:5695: -26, 28.1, 2.3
